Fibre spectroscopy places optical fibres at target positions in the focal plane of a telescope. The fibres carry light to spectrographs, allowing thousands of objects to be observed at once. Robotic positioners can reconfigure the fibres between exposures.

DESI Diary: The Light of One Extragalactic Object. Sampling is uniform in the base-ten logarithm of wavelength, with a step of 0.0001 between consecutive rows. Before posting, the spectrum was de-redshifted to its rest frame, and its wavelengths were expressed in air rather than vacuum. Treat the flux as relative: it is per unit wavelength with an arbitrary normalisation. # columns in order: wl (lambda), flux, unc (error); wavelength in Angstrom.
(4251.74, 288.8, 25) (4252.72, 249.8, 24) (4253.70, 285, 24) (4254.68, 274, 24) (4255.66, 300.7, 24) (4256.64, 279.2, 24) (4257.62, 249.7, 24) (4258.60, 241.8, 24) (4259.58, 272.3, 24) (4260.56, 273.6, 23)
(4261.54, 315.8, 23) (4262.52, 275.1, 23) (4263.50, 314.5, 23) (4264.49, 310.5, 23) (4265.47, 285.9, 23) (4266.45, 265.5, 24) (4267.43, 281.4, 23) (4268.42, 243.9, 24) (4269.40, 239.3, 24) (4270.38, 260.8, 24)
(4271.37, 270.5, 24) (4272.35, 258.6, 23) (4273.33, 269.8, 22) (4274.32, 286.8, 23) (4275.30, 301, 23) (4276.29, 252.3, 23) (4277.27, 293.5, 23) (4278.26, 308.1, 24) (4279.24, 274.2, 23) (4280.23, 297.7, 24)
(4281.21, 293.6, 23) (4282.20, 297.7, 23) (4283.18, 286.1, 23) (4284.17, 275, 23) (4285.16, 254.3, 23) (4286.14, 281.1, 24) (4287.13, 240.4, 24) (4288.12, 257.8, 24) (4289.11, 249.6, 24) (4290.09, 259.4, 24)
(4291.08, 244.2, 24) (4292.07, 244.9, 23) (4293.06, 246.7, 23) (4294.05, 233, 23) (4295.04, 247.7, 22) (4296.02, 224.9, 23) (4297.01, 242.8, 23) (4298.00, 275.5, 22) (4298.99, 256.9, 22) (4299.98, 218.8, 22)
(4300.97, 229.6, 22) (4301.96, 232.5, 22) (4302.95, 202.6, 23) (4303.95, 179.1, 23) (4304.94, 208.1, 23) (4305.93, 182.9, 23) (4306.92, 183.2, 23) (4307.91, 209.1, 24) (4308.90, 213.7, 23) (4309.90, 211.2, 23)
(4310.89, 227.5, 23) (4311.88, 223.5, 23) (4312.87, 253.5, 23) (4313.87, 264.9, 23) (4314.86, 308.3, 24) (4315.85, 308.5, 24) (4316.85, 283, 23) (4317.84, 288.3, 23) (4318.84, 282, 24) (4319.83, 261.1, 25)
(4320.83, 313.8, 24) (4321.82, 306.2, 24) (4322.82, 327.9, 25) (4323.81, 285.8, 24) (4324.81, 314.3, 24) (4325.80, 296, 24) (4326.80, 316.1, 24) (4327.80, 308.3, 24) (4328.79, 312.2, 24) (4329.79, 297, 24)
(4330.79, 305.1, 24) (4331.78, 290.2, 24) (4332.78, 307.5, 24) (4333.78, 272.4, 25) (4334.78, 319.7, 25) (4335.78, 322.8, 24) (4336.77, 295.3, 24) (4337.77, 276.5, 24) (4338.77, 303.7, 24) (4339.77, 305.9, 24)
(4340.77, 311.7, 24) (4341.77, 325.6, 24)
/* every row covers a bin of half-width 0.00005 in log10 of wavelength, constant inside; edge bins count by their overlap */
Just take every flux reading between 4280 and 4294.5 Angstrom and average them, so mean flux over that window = 264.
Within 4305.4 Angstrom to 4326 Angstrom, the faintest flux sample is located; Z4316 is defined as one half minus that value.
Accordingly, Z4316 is -182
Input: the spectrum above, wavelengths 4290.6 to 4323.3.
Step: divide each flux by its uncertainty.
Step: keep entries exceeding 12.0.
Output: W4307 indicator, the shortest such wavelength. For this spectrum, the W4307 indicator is 4298.00 Angstrom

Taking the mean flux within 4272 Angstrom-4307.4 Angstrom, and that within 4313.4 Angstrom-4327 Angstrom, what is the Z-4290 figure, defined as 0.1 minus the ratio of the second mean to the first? -1.1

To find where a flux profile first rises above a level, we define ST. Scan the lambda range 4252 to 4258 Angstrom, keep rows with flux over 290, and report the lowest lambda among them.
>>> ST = 4255.66 Angstrom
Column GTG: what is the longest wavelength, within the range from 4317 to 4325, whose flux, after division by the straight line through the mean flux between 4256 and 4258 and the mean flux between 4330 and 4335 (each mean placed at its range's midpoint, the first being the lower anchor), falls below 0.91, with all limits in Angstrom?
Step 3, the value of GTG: 4319.83 Angstrom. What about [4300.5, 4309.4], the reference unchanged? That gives 4308.90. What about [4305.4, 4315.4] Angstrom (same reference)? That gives 4312.87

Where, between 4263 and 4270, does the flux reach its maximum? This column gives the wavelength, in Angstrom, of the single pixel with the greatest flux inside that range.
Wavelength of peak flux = 4263.50 Angstrom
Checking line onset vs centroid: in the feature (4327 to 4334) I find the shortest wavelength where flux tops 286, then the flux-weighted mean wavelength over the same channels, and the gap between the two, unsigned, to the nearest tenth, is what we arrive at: 2.9 Angstrom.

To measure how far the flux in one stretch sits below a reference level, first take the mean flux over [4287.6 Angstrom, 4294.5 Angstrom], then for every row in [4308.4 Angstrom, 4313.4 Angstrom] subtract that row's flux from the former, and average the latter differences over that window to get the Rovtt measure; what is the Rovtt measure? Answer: 22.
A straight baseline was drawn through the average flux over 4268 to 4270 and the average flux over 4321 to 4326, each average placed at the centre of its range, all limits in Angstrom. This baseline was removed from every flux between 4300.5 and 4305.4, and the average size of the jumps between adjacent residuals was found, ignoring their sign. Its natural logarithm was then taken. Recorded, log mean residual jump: 3.06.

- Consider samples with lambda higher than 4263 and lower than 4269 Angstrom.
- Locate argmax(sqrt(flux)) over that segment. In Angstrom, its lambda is 4263.50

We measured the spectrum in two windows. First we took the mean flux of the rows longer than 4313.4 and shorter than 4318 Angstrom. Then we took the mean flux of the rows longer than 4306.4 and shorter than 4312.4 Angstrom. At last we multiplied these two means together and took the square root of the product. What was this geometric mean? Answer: 248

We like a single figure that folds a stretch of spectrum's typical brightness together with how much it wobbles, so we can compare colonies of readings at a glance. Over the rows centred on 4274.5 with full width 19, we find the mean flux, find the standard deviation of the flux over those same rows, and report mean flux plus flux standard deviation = 297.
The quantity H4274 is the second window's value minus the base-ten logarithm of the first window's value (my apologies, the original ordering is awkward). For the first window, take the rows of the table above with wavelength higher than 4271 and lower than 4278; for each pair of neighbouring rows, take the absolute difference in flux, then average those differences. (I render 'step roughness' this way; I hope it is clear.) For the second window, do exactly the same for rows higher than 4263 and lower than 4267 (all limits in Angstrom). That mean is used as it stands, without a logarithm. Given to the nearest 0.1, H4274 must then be 15.0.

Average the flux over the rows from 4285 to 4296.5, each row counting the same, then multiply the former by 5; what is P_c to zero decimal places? 1243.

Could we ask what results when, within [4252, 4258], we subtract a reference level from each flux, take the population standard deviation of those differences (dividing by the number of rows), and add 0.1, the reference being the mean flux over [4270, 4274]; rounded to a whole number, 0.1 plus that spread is 19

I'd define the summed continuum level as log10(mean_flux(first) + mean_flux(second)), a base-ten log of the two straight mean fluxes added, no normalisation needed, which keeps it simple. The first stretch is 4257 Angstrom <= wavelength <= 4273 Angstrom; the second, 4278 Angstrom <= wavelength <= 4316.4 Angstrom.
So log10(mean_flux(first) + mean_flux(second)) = 2.72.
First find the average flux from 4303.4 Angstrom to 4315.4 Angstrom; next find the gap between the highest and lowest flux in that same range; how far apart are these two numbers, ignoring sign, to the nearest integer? 93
